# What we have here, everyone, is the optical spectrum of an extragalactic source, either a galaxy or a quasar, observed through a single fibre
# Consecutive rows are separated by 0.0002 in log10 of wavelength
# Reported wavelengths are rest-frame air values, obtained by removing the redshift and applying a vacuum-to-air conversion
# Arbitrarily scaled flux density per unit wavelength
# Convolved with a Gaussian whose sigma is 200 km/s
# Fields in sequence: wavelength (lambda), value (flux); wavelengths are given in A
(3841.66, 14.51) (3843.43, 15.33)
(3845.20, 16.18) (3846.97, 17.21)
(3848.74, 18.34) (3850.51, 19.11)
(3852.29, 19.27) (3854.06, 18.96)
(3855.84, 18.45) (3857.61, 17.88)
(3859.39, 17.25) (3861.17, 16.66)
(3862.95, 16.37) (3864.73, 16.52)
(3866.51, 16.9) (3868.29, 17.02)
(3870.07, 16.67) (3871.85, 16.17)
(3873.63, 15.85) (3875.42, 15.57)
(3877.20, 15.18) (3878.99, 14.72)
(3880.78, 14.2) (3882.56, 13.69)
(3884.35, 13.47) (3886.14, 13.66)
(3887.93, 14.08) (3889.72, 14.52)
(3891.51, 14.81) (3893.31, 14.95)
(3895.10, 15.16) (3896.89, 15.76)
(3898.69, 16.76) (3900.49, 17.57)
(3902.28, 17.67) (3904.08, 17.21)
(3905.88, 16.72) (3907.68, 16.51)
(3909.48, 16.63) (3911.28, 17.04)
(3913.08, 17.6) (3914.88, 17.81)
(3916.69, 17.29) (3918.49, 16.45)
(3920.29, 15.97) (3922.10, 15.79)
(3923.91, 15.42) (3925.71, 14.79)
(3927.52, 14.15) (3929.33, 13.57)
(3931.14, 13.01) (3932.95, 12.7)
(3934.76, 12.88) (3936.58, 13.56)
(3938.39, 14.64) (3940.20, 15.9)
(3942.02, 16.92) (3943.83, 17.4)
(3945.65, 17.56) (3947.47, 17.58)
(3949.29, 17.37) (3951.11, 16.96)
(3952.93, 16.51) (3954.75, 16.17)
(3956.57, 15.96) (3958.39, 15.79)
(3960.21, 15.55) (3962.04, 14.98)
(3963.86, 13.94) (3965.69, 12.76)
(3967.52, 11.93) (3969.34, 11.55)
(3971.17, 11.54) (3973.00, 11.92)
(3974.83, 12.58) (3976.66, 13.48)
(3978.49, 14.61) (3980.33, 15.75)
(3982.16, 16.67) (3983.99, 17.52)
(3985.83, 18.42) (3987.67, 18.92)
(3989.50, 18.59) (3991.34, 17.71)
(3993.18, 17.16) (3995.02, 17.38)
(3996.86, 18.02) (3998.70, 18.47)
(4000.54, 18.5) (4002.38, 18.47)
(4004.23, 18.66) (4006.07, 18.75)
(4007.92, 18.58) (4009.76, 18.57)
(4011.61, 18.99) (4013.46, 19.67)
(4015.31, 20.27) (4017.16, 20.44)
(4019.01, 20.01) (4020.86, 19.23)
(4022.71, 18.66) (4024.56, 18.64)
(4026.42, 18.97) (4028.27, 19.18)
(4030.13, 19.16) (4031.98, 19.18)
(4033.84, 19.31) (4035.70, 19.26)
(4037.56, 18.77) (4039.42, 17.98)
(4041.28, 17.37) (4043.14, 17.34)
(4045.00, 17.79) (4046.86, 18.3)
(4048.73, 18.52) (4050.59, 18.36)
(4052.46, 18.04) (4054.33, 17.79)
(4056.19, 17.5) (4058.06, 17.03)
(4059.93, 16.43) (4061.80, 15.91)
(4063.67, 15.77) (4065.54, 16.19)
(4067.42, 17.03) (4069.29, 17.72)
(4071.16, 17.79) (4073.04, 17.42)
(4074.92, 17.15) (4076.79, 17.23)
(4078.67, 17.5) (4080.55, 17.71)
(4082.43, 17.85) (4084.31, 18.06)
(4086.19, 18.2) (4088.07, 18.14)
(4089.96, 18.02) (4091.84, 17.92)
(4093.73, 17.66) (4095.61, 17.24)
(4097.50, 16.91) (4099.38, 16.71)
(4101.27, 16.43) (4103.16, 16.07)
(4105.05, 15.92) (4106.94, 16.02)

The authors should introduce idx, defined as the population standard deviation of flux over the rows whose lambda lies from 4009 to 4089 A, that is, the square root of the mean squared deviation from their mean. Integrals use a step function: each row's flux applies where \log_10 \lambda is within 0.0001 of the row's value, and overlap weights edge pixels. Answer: 1.1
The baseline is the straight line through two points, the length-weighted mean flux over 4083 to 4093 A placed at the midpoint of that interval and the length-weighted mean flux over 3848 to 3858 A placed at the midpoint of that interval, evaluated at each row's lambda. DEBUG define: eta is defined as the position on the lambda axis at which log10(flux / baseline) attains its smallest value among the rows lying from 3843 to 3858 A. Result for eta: 3843.43 A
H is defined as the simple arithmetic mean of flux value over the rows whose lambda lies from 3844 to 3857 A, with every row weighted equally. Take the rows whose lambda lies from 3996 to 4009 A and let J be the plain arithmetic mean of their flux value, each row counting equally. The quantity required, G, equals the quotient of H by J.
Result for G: 0.99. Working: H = 18.2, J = 18.5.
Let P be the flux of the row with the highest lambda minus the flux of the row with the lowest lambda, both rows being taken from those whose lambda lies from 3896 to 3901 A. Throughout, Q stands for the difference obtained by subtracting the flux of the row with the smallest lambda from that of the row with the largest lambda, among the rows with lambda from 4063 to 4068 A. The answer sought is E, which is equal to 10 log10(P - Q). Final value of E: -3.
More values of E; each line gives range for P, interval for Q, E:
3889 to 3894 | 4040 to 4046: -20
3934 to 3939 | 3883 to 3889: 1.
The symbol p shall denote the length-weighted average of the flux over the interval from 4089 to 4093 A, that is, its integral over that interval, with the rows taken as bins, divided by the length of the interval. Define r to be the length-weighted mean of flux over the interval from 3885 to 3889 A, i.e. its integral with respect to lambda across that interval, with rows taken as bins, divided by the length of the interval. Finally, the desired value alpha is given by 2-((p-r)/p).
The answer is 1.77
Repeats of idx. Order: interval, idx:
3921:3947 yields 1.6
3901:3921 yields 0.6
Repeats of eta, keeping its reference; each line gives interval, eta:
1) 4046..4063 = 4061.80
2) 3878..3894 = 3884.35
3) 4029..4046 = 4043.14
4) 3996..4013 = 3996.86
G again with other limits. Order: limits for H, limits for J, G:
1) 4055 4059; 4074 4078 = 1.00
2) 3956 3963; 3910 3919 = 0.90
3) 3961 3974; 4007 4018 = 0.65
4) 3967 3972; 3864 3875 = 0.71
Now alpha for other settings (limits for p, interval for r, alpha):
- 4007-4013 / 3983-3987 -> 1.96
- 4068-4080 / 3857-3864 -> 1.97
